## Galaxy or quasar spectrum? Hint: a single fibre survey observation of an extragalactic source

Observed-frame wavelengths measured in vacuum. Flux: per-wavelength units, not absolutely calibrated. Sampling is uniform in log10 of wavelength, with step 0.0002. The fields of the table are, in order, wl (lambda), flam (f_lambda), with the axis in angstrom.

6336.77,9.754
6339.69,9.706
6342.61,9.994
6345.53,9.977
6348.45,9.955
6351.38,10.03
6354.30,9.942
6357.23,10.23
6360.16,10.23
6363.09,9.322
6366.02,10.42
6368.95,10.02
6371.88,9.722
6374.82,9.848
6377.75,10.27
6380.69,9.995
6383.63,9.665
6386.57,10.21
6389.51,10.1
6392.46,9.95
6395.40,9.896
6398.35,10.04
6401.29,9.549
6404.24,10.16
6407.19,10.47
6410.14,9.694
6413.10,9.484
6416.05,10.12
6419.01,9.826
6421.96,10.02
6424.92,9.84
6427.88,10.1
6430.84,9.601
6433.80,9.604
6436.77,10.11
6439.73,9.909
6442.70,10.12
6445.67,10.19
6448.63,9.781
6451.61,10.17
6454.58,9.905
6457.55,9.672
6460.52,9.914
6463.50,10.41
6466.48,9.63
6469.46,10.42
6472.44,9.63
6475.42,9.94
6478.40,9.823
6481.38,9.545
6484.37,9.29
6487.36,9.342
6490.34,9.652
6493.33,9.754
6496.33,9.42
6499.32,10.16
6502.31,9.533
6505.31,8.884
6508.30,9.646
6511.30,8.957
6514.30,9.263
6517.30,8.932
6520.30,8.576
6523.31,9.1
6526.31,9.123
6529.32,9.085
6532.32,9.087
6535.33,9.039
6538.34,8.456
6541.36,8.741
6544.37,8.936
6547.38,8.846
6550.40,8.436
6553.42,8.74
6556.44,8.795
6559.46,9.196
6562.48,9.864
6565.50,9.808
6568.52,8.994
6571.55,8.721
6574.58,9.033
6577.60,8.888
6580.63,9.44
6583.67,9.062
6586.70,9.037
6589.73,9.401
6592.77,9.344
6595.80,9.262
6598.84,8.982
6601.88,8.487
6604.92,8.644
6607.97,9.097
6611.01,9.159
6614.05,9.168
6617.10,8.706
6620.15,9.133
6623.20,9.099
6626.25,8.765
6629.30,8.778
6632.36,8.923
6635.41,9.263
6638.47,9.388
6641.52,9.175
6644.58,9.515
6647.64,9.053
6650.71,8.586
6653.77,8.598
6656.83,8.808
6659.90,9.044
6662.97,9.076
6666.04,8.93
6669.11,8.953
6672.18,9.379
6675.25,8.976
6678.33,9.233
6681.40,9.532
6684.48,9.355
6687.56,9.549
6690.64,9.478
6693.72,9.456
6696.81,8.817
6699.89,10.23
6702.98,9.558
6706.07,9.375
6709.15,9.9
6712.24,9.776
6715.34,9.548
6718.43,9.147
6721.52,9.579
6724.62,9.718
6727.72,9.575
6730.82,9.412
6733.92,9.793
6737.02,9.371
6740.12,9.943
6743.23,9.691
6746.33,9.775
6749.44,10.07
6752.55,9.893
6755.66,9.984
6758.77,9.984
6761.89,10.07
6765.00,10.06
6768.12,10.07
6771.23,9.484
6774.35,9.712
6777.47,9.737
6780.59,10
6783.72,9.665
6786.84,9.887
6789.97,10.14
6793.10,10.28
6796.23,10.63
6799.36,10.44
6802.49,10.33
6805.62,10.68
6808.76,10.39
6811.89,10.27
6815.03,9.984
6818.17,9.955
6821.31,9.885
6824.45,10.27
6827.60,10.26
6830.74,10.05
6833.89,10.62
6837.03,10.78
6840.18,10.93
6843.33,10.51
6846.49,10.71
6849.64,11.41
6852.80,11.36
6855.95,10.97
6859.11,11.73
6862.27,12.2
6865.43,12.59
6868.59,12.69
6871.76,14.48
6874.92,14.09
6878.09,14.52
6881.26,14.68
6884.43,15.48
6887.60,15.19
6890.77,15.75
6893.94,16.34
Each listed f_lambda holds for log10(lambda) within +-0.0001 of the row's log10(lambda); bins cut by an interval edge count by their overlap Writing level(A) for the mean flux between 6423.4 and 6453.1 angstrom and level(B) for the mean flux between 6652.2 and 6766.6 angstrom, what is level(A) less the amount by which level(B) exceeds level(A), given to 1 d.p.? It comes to 10.4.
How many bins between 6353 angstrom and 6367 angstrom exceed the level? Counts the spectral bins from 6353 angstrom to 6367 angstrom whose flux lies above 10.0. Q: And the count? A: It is 3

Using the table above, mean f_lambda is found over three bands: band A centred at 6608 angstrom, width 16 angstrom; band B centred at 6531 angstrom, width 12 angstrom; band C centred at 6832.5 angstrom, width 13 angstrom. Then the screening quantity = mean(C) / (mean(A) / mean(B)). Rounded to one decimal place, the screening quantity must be 10.6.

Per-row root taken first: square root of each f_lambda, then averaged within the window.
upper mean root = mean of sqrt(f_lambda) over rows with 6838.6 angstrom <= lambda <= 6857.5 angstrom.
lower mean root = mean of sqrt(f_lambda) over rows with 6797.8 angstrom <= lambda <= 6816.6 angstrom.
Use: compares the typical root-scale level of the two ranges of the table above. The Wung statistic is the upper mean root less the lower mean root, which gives 0.10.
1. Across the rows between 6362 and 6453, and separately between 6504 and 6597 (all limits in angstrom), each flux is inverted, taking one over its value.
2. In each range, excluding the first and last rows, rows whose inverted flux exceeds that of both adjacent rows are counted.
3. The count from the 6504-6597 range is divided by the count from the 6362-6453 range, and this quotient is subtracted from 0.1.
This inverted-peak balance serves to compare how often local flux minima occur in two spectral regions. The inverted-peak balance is -0.70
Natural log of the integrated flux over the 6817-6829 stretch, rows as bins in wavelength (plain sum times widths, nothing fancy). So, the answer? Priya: 4.8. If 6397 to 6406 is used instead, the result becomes 4.5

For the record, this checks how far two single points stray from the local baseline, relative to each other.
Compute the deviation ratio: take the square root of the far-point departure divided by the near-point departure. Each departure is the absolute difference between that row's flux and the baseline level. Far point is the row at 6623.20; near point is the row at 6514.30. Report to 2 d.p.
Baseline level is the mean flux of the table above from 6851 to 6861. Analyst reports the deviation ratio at 1.04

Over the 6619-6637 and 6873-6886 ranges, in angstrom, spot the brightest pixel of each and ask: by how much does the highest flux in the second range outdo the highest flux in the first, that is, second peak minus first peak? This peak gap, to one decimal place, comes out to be 6.2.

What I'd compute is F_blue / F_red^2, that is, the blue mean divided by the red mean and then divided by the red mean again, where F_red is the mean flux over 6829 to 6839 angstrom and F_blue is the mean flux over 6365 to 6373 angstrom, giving 0.091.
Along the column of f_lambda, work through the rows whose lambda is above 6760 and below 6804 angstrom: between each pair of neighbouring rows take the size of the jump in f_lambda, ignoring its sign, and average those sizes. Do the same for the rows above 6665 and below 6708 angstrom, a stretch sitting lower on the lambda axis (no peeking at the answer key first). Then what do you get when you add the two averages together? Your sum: 0.58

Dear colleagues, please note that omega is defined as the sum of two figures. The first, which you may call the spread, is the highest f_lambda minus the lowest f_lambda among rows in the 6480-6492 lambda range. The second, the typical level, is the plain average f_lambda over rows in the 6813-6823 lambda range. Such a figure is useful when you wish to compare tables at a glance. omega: 10.3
